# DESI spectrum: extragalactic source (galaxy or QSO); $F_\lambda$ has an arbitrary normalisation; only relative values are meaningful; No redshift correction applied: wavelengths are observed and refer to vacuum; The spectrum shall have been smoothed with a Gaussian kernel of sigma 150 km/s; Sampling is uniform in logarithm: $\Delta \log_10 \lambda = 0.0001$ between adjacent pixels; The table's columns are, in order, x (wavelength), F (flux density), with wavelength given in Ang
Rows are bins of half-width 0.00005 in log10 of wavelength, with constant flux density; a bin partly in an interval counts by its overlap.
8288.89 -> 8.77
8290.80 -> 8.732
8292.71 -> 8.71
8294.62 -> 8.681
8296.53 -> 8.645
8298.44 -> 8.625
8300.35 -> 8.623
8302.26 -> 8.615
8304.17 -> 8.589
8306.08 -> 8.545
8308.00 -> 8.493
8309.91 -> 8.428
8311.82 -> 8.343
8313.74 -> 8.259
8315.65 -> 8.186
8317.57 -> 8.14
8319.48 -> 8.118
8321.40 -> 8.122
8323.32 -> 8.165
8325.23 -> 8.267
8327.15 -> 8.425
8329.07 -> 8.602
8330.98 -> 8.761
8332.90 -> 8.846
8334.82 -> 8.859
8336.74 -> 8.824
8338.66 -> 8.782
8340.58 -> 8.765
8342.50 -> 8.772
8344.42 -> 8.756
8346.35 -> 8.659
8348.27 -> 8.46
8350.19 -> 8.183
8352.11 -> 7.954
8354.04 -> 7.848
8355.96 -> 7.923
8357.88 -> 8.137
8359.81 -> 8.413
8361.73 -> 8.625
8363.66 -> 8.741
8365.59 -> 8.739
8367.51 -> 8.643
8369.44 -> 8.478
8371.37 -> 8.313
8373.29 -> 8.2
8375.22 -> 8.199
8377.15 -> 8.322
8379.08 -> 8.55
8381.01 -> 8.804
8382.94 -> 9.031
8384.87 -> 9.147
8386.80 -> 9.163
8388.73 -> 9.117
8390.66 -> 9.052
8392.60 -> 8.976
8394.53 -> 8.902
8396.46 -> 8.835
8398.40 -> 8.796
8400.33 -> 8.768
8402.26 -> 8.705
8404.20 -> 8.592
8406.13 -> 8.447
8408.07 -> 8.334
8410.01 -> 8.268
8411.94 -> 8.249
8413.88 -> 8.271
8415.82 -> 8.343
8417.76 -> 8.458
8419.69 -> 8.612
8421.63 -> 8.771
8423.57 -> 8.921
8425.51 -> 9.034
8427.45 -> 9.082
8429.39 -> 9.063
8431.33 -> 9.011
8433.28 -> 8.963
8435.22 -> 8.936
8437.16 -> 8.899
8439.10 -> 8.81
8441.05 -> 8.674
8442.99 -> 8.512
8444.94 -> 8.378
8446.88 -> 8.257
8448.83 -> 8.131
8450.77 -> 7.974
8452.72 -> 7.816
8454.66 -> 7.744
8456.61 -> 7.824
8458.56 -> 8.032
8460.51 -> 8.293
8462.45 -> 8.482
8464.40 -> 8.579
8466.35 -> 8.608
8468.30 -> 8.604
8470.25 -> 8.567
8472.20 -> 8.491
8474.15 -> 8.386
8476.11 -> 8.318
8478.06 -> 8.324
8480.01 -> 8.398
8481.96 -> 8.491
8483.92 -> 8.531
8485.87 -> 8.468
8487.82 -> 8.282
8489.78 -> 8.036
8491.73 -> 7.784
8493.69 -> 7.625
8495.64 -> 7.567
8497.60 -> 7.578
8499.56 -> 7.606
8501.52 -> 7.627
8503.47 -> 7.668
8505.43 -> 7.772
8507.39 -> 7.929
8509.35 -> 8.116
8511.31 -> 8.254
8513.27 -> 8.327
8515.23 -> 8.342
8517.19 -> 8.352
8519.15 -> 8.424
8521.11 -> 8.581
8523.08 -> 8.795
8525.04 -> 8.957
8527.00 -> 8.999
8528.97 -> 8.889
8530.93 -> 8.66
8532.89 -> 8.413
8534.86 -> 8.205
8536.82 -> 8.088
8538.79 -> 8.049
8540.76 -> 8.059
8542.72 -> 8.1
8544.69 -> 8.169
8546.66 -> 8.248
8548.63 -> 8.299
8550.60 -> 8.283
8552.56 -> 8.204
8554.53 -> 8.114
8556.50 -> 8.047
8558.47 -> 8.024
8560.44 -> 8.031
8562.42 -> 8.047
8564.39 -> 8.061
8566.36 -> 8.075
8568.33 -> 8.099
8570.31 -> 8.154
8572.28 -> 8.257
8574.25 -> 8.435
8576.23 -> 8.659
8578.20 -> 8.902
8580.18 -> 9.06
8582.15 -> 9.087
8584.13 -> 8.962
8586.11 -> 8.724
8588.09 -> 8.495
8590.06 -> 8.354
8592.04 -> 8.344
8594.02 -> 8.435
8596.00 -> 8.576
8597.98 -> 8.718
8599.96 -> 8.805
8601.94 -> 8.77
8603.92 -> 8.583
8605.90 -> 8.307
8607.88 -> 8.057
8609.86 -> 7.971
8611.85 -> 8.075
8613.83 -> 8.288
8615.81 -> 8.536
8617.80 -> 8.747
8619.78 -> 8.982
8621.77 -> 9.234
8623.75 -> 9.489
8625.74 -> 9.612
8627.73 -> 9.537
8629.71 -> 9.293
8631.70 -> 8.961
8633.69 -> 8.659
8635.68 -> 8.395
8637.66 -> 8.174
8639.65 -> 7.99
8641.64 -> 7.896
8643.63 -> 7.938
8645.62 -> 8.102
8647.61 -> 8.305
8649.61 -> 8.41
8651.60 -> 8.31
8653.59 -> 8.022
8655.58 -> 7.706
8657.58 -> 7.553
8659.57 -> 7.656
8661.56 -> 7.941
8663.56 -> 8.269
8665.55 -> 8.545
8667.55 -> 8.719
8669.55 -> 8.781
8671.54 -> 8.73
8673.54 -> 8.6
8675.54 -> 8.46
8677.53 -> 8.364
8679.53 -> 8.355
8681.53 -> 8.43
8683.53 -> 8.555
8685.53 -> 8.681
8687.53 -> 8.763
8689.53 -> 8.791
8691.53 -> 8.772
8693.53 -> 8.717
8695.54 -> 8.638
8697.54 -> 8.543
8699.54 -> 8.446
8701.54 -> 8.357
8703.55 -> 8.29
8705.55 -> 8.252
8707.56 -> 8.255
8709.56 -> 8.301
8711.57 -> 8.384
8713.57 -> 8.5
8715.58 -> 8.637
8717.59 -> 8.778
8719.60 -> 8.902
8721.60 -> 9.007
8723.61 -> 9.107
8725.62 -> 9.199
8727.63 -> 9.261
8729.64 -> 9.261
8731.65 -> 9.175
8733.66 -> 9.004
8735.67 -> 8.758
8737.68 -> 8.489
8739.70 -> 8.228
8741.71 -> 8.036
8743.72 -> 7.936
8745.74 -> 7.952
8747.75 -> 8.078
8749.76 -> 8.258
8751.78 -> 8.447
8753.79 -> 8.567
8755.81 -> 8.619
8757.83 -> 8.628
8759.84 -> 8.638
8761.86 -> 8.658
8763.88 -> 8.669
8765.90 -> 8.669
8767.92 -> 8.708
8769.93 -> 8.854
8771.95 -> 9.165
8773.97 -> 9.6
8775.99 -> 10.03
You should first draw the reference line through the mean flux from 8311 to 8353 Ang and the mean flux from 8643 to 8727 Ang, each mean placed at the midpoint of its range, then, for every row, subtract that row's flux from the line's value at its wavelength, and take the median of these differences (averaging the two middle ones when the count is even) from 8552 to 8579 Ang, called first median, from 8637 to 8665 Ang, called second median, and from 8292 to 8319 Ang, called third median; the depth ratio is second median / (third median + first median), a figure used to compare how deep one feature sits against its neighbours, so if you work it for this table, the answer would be 1.8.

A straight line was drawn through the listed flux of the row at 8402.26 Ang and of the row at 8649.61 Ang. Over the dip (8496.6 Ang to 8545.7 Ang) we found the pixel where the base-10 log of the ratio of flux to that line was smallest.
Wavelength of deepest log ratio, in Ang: 8497.60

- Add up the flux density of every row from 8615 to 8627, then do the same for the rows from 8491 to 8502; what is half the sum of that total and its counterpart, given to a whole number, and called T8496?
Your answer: 50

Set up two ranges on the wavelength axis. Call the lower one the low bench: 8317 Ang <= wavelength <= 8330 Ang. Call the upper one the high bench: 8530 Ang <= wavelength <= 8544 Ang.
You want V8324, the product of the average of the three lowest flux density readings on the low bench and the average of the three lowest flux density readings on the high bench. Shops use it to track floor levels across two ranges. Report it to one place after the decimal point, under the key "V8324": 65.5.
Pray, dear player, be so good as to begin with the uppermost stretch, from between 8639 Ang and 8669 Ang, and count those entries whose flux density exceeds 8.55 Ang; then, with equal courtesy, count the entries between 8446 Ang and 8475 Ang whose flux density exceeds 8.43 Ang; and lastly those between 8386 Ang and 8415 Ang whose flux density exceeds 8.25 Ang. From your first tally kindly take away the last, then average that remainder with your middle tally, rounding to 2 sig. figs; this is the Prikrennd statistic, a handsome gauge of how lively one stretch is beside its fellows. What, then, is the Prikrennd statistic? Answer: -3.5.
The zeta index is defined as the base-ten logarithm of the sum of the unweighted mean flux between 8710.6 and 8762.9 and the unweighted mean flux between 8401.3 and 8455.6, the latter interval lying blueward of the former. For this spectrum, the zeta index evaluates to 1.235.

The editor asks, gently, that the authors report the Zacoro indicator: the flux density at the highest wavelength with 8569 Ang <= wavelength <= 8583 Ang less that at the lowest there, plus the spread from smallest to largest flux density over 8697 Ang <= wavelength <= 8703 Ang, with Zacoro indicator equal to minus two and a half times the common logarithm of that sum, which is -0.12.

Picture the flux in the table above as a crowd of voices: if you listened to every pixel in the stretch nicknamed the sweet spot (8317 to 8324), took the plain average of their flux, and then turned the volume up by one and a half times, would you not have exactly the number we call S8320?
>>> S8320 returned 12.2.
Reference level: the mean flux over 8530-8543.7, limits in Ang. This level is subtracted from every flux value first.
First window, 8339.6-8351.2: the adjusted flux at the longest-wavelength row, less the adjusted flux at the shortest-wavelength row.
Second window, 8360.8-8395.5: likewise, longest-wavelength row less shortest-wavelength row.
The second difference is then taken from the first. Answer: -0.9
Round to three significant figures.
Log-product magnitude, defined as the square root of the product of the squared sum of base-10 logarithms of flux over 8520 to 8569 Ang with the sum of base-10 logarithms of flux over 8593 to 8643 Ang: 111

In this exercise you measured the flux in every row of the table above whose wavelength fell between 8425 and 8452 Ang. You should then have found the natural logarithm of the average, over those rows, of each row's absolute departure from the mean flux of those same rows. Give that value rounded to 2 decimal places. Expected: -1.14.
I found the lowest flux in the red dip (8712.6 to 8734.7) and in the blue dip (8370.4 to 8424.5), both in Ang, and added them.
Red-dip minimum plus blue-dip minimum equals 16.7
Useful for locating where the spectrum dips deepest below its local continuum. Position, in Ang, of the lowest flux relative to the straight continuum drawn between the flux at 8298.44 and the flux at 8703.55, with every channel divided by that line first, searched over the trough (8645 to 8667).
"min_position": 8657.58 Ang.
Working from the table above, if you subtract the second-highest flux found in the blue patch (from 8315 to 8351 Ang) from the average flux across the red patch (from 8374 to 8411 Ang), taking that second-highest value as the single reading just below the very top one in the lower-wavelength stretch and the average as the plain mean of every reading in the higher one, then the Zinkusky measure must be -0.1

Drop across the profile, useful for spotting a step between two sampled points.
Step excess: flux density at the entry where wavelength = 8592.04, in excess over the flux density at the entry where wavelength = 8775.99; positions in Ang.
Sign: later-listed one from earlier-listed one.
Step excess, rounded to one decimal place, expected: -1.7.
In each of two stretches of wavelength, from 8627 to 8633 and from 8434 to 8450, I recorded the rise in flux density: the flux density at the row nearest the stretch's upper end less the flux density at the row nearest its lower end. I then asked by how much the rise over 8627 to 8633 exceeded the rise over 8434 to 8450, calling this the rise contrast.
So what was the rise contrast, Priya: 0.2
